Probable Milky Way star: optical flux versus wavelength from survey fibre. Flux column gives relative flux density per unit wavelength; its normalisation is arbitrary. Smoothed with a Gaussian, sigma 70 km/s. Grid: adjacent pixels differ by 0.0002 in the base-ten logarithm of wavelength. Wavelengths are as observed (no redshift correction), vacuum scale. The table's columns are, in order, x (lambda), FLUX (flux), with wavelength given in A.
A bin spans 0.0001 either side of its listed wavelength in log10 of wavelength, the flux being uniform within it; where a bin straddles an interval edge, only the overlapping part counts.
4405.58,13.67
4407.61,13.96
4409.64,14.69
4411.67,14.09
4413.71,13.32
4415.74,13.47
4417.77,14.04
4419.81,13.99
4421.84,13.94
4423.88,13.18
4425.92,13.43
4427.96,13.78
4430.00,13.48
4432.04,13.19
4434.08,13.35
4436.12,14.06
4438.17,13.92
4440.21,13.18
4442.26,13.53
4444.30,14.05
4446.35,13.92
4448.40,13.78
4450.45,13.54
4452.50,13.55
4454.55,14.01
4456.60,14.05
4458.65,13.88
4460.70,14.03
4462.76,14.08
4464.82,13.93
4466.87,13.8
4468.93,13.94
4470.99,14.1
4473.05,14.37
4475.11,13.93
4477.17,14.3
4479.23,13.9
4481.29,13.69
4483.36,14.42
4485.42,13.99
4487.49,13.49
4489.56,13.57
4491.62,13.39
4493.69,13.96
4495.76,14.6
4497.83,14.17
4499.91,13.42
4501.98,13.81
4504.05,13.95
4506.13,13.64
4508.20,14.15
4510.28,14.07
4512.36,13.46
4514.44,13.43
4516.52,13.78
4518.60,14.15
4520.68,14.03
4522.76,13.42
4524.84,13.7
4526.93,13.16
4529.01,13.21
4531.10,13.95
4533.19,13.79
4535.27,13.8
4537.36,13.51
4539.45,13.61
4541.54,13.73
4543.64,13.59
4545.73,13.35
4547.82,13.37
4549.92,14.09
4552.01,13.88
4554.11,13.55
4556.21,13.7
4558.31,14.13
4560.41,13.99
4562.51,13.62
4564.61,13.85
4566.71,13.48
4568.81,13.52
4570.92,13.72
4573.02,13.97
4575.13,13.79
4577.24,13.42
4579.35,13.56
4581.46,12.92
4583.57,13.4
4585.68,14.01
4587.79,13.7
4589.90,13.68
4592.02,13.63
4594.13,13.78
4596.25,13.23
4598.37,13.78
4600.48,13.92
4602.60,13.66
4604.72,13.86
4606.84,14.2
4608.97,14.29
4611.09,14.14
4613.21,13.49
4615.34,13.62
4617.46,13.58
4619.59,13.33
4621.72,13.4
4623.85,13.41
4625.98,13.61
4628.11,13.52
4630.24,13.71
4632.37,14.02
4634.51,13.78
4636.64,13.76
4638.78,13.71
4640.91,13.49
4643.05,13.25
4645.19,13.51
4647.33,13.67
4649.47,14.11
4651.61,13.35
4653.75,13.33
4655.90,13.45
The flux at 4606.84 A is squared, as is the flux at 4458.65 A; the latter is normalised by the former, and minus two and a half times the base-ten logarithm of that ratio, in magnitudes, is 0.05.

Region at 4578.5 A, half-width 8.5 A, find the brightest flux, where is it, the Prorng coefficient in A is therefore 4585.68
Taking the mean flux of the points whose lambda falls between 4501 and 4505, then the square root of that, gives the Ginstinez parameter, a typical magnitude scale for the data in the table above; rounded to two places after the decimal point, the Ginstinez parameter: 3.73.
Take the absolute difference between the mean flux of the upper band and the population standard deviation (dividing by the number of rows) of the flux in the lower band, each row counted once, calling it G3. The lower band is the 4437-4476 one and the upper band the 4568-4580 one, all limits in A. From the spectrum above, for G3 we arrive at 13.4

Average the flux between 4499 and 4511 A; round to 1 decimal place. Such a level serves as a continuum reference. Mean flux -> 13.8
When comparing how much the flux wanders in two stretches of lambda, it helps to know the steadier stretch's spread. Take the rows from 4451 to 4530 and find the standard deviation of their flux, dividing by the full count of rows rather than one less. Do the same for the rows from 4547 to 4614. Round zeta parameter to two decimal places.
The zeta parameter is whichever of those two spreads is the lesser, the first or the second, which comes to 0.30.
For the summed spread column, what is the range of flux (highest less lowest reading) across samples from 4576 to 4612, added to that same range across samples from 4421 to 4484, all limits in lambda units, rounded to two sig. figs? 2.6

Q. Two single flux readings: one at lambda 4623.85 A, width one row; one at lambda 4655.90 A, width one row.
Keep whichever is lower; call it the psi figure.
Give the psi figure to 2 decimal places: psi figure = 13.41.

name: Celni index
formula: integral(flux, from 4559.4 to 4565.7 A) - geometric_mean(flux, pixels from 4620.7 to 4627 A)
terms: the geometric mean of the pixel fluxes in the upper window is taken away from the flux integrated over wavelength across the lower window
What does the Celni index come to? 74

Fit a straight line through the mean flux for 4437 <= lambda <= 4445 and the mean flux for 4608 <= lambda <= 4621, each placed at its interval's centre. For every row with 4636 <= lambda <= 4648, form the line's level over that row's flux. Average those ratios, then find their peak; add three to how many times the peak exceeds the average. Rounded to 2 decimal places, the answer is 4.02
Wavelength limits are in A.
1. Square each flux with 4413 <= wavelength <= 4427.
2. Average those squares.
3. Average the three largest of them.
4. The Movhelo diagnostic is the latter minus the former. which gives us 10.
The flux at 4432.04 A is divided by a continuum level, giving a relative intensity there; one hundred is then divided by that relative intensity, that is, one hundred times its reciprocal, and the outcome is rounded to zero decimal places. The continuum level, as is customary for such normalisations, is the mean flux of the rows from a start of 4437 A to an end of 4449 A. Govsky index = 104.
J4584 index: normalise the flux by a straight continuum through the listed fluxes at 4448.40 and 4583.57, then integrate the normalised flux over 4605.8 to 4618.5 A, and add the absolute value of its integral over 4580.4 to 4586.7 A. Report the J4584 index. 20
